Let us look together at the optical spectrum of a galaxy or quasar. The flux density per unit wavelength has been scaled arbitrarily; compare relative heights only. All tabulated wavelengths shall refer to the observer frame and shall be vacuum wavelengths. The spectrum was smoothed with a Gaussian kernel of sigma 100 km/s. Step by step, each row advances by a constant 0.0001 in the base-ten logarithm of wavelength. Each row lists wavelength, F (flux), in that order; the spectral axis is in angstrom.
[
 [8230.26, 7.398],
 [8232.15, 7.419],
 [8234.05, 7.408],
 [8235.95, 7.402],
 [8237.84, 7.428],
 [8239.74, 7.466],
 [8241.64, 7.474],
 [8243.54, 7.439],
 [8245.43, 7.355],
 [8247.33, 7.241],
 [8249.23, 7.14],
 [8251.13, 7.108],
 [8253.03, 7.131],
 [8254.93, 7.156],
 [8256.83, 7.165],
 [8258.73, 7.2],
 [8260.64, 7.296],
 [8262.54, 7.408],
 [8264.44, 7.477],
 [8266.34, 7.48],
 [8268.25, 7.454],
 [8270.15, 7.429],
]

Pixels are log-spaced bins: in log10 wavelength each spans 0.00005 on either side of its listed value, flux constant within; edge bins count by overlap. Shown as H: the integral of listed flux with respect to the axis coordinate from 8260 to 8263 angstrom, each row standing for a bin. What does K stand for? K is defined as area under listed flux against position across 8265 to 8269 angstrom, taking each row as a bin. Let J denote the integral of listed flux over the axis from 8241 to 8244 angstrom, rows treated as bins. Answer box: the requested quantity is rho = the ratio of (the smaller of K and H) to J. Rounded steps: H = 22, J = 22.4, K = 29.9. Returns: 0.987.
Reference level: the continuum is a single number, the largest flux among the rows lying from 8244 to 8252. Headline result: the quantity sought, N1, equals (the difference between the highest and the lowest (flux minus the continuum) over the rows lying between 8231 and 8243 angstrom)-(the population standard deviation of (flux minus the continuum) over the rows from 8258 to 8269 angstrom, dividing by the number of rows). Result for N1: -0.03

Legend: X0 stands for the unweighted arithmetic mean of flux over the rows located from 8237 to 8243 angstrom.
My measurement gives 7.46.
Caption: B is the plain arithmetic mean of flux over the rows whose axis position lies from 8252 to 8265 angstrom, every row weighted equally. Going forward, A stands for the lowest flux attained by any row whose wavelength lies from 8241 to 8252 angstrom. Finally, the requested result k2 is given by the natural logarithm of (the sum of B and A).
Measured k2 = 2.665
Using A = 7.108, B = 7.26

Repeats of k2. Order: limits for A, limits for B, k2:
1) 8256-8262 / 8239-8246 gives 2.681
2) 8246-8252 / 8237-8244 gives 2.678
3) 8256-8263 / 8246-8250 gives 2.664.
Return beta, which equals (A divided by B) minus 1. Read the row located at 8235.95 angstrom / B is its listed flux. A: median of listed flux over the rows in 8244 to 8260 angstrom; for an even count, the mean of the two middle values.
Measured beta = -0.033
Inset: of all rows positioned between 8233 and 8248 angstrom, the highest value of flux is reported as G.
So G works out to 7.474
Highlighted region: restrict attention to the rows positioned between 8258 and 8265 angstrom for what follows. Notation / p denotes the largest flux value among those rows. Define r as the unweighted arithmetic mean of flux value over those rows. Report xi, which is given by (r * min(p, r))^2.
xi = 2911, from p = 7.477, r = 7.35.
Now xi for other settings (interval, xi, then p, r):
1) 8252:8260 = 2633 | 7.2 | 7.16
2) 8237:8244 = 3083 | 7.474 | 7.45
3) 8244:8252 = 2704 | 7.355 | 7.21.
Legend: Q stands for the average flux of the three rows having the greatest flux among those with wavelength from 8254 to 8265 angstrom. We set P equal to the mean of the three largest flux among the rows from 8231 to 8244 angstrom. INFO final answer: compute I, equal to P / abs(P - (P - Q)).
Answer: 1.01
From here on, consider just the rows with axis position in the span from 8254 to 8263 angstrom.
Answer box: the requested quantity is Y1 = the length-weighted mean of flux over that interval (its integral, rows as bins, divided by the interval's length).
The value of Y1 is 7.23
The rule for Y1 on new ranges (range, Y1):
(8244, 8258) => 7.20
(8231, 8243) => 7.43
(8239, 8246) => 7.44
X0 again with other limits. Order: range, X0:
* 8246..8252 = 7.16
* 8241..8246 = 7.42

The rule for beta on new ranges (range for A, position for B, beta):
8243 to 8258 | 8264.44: -0.042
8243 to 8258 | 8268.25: -0.039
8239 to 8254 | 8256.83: 0.019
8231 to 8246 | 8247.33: 0.025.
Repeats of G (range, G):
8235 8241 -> 7.466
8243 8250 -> 7.439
